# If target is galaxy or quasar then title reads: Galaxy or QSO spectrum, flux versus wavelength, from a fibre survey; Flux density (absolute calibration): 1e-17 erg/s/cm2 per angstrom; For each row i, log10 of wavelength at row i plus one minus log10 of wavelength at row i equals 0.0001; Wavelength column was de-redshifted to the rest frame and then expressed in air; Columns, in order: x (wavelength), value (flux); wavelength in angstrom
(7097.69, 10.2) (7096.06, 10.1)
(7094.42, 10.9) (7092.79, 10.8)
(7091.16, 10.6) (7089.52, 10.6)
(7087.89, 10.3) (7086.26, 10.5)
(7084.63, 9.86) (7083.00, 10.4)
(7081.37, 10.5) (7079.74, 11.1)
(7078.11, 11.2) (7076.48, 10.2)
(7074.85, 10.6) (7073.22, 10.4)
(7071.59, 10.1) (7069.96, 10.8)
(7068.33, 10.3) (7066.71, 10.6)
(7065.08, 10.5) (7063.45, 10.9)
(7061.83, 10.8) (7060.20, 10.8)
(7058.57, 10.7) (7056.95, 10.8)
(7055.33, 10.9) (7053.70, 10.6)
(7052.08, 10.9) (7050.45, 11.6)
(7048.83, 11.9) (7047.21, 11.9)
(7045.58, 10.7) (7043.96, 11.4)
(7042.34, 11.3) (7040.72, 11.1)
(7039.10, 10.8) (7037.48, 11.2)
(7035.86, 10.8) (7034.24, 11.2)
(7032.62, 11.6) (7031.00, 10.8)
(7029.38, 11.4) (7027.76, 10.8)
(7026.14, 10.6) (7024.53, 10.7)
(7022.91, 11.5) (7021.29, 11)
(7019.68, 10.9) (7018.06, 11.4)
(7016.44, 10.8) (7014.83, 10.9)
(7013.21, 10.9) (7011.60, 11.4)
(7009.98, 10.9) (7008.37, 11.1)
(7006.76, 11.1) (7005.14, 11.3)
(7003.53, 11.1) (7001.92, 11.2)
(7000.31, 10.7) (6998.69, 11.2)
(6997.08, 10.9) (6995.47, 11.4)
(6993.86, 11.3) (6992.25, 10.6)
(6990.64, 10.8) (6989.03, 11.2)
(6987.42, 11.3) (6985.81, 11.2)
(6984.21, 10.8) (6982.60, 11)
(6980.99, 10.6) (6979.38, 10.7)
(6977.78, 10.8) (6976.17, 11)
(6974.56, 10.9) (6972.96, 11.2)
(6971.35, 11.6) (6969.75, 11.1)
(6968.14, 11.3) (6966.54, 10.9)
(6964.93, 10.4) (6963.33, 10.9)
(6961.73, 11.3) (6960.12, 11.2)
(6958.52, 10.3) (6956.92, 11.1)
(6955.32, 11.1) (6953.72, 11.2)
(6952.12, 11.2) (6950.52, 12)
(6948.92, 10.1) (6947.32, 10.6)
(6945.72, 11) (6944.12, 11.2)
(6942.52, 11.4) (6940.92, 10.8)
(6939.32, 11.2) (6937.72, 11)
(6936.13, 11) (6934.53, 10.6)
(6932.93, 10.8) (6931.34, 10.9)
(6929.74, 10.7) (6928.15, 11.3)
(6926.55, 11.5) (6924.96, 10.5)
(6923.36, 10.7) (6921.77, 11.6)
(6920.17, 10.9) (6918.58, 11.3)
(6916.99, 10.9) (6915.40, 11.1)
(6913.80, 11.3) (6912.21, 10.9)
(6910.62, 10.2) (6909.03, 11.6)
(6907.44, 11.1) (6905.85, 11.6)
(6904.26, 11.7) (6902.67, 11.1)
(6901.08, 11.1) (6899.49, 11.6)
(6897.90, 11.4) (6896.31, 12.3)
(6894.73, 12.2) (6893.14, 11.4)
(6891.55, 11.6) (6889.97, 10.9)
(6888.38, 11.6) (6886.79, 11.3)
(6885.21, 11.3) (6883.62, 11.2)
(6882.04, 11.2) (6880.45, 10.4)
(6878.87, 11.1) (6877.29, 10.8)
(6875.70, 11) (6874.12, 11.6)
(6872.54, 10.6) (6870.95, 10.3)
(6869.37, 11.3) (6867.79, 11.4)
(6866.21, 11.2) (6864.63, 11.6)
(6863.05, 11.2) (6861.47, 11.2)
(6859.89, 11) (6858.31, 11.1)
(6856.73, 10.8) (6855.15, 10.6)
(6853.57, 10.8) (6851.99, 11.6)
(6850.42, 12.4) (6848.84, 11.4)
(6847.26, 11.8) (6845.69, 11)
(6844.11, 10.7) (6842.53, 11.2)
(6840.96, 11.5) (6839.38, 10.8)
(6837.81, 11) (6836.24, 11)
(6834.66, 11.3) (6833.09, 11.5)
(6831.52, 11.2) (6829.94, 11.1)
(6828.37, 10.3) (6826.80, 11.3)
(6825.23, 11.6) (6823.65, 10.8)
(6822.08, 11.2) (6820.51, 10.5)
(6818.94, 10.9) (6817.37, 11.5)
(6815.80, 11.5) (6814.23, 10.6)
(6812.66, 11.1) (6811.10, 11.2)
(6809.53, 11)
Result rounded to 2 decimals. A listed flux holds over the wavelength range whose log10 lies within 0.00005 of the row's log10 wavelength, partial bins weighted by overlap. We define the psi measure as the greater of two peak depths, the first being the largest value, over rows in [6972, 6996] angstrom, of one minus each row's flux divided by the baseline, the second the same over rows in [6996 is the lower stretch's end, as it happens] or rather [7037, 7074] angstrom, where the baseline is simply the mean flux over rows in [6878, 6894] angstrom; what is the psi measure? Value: 0.10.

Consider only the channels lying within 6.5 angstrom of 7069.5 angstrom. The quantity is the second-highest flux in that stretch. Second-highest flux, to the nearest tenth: 10.8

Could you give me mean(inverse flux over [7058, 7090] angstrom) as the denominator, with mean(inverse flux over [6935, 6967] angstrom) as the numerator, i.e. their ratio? 0.961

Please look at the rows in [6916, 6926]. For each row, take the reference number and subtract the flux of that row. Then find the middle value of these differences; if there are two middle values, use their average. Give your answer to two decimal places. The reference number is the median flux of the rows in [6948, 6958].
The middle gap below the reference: 0.25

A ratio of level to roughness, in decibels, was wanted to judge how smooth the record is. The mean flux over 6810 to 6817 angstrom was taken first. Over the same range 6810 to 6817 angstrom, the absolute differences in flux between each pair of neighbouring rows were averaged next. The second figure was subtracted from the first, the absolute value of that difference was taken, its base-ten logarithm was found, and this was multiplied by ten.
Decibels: 10.3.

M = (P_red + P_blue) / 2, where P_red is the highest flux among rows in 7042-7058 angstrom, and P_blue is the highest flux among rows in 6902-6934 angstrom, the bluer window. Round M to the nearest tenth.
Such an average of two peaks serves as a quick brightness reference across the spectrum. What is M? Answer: 11.8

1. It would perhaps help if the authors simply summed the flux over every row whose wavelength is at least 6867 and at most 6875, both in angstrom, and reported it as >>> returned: 55.2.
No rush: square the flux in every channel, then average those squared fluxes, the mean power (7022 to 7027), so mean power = 120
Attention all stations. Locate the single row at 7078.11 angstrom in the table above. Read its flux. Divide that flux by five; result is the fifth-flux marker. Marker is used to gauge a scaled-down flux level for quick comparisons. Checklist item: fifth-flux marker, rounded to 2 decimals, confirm 2.24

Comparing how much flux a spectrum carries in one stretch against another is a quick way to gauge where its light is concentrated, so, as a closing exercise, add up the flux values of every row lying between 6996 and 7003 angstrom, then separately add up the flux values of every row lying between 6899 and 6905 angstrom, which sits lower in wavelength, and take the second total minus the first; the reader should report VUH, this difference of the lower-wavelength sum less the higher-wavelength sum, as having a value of 1.5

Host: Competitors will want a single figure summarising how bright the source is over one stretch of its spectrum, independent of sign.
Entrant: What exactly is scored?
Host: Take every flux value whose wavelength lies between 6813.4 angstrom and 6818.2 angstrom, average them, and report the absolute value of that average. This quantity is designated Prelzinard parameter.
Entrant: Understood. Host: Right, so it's 11.2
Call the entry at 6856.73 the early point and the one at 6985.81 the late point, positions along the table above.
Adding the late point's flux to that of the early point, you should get 22.0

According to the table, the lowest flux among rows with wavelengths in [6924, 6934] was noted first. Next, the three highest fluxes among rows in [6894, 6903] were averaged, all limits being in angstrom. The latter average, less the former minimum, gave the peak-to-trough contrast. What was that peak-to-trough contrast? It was 1.5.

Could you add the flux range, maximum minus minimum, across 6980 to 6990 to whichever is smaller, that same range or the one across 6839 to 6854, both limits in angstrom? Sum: 1.4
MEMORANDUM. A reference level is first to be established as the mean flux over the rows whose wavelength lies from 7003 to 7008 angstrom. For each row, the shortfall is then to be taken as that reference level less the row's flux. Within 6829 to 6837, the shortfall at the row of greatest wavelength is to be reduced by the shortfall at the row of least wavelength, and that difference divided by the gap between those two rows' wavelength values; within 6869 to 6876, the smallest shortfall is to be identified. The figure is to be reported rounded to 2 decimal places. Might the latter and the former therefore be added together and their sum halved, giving -0.21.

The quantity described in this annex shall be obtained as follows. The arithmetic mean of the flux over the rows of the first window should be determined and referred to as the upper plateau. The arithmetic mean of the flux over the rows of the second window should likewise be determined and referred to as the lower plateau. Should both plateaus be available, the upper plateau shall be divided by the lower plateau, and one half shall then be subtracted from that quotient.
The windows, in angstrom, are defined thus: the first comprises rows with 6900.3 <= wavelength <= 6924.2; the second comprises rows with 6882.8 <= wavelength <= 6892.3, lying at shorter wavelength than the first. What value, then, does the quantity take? 0.484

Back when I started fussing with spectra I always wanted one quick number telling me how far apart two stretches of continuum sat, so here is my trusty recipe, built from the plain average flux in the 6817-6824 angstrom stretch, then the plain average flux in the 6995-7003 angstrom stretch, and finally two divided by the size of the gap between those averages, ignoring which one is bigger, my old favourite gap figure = 20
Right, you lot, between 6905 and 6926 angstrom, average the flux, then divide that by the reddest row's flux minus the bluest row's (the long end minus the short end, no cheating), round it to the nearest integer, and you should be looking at -10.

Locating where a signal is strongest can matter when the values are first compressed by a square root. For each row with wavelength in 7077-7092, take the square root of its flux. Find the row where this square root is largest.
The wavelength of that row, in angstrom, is 7078.11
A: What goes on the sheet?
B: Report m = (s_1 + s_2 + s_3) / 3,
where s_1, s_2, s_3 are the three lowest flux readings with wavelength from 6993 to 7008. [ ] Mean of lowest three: 10.90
